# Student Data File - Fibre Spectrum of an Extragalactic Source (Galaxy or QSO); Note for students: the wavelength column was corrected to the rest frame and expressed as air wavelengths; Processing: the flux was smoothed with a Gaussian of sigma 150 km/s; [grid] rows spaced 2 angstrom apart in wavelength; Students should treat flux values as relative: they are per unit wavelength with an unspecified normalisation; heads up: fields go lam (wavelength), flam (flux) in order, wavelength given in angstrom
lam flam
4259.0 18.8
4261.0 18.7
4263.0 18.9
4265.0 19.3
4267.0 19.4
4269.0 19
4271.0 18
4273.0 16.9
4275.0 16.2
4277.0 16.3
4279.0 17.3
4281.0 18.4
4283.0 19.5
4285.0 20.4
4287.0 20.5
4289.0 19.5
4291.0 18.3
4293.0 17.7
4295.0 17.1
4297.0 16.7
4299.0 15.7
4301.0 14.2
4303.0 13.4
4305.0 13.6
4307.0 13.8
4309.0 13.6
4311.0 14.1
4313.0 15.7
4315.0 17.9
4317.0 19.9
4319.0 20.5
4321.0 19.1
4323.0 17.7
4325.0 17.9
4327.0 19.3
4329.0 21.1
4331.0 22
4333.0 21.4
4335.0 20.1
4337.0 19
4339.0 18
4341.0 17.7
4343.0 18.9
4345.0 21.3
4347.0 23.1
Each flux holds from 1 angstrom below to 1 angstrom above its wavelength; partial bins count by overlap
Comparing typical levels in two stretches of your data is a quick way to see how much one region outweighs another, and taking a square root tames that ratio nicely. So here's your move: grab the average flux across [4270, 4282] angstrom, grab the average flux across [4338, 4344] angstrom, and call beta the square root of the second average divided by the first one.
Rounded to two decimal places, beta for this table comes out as 1.03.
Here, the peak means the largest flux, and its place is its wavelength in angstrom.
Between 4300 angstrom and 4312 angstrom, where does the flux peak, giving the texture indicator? 4301.0 angstrom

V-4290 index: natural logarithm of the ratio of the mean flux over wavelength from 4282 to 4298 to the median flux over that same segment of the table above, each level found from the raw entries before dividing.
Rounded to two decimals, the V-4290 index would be -0.01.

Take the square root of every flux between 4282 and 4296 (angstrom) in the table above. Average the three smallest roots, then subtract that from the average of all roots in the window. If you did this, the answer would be 0.15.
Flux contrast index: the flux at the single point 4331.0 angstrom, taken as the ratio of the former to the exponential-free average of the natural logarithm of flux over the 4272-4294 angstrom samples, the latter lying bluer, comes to 7.6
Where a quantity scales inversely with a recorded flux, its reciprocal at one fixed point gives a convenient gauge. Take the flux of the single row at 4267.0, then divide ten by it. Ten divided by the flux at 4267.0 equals 0.52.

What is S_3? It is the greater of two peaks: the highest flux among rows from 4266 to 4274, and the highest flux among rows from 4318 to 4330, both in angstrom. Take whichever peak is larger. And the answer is 21.1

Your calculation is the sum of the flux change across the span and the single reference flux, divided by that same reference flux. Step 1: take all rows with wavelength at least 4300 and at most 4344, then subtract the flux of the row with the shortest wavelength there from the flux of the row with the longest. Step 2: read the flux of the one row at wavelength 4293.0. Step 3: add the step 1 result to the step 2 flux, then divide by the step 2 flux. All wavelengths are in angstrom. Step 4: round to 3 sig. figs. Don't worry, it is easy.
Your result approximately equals 1.27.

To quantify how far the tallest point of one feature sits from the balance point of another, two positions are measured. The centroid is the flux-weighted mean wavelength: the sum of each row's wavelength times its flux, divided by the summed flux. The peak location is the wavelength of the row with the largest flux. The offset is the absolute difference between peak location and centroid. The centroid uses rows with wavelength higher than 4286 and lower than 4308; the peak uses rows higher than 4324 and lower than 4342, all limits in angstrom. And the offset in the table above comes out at 34.9 angstrom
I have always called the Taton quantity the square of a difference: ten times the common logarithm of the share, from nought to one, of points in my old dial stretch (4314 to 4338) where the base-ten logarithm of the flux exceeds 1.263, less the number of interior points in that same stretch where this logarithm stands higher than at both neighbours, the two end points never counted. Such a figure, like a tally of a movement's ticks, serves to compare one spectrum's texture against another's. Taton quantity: 11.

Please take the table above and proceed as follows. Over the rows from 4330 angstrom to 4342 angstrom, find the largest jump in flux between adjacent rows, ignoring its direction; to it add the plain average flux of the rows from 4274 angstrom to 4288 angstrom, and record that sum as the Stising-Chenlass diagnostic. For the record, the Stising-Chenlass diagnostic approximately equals 19.7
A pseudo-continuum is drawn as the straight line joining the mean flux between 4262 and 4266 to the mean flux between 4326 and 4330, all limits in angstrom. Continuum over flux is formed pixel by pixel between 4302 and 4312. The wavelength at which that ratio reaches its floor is 4311.0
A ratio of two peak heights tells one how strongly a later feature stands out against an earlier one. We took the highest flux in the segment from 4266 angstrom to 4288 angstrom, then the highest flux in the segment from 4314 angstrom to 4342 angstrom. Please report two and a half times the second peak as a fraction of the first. 2.68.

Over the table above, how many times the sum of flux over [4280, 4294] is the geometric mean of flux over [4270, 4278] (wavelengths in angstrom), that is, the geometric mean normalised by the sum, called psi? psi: 0.13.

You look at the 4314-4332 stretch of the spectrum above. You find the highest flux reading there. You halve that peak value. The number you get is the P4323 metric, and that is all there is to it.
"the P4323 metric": 11.0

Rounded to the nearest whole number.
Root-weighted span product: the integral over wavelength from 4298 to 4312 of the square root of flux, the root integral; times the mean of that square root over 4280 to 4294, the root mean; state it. 230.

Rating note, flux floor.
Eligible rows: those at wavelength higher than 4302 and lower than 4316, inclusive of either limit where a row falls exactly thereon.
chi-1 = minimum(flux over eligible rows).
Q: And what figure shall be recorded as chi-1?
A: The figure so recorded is 13.4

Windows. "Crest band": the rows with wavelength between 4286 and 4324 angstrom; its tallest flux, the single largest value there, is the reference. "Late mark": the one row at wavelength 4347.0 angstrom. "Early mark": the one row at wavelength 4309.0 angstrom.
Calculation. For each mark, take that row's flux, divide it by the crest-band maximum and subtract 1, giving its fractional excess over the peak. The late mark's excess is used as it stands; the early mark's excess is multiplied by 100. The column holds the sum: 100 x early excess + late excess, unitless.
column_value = -33.5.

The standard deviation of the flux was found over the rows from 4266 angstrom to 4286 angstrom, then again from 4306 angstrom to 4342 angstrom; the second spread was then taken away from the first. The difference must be -1.12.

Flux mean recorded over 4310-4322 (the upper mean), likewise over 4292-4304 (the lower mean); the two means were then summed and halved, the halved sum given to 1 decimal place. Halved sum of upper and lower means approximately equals 16.8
